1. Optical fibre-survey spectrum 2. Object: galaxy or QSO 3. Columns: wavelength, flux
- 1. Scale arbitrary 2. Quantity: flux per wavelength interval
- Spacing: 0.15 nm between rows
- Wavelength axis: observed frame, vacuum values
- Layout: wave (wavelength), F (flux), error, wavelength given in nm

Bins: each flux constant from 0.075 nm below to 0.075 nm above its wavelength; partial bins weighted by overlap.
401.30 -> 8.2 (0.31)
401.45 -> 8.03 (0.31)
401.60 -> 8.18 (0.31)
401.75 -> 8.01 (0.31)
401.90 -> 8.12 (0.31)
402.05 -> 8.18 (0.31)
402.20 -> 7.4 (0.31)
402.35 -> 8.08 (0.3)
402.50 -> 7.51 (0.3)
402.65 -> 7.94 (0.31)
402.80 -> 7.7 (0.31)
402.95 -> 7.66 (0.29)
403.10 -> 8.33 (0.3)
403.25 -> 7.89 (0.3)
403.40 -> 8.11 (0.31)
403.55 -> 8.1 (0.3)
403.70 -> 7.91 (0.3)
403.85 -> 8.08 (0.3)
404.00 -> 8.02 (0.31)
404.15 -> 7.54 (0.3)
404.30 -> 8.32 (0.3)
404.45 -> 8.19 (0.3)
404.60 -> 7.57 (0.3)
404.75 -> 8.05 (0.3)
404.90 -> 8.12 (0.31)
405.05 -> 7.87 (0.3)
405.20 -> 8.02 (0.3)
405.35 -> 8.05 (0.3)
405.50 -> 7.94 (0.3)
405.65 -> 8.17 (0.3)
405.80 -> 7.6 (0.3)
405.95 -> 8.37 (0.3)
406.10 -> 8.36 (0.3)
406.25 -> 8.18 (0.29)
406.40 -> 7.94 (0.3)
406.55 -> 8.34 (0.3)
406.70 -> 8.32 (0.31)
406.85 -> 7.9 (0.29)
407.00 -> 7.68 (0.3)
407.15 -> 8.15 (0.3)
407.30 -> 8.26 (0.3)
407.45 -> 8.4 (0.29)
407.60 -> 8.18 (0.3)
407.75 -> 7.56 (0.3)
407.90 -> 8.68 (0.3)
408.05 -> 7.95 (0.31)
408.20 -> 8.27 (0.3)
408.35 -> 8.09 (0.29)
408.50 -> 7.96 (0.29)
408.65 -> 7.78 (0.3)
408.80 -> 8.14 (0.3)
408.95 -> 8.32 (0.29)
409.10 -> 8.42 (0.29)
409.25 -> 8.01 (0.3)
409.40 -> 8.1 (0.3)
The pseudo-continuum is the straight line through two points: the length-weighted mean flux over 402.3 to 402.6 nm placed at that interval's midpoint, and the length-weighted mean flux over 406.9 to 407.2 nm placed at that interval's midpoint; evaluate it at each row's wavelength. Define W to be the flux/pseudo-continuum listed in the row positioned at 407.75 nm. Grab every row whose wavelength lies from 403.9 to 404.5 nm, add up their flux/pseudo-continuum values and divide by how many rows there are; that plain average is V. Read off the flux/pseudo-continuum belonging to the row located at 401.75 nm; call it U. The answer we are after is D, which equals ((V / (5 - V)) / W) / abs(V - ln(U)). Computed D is 0.271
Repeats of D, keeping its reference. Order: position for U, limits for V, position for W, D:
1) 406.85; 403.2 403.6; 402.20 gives 0.265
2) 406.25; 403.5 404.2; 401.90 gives 0.249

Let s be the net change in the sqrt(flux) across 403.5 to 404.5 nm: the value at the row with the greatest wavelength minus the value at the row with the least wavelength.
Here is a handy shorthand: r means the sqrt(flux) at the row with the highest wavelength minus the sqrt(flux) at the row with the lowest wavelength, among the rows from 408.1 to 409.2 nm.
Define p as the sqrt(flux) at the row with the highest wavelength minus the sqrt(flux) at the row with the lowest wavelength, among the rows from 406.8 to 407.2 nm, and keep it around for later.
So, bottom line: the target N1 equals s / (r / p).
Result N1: 0.027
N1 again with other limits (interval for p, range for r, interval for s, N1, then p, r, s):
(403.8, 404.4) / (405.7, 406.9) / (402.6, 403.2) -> 0.053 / 0.04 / 0.05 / 0.068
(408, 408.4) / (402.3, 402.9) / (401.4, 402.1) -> -0.010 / 0.02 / -0.07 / 0.026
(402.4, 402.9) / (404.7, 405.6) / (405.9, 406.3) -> 0.058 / 0.03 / -0.02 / -0.033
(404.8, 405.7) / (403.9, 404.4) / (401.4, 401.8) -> -0.001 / 0.01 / 0.05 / -0.004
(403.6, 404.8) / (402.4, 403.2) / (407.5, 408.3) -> 0.003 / 0.02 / 0.15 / 0.016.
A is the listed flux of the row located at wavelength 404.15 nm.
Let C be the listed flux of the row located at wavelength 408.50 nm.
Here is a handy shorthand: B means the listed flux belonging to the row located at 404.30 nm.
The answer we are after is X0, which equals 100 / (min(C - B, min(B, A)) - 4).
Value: -23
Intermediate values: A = 7.54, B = 8.32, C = 7.96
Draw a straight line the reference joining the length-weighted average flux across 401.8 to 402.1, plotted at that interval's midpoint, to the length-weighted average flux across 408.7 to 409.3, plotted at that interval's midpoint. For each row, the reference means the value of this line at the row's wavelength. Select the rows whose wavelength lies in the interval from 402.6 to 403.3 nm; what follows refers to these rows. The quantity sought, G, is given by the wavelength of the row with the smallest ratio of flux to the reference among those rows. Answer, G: 402.95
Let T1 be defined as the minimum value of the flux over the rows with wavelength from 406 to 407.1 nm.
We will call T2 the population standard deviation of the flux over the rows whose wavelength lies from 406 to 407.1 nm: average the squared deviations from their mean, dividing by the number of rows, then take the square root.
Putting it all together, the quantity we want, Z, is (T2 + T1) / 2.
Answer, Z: 3.96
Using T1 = 7.68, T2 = 0.246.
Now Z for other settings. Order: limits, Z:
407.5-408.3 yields 3.96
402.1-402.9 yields 3.83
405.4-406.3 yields 3.93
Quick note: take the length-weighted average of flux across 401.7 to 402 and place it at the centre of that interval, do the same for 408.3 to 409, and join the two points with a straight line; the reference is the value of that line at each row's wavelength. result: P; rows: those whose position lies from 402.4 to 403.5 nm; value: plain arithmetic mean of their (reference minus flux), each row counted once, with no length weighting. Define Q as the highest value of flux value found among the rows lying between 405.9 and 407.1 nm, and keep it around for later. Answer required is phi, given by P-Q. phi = -8.17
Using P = 0.20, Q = 8.37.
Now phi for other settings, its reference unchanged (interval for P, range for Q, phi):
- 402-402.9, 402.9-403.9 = -8.06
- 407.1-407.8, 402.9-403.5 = -8.39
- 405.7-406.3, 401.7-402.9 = -8.25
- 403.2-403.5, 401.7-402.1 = -8.11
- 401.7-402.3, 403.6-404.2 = -7.93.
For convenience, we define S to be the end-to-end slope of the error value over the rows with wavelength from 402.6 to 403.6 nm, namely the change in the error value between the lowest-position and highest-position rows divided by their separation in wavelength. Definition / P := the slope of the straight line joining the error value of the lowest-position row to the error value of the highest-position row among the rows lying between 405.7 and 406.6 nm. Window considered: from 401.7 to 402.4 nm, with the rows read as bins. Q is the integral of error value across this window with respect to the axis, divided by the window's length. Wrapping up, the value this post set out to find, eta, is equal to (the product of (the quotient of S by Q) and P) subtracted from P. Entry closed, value 0.000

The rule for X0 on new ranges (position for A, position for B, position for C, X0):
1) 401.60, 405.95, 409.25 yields -23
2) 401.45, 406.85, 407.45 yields -29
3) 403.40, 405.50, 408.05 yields -25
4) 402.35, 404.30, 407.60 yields -24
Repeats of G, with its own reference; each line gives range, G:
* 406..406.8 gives 406.40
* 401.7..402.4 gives 402.20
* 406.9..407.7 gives 407.00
